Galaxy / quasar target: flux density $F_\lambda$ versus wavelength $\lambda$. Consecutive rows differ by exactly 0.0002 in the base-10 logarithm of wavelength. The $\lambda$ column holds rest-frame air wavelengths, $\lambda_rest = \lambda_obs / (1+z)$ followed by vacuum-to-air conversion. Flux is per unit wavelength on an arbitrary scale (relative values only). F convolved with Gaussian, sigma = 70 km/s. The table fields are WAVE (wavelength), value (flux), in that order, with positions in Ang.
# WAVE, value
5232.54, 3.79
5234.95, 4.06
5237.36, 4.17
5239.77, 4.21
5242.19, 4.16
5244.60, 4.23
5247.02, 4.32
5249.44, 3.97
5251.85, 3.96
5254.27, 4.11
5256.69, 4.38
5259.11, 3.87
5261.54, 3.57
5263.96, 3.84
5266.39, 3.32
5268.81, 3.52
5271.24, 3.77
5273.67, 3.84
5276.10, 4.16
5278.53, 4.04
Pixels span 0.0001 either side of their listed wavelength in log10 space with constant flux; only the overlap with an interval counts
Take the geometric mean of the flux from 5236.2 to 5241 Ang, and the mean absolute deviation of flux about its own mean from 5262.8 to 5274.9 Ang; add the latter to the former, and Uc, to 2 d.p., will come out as 4.38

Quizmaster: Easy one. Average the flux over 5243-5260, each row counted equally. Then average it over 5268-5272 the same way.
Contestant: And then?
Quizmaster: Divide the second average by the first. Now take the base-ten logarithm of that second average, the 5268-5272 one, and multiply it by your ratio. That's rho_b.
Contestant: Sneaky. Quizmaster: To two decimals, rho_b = 0.50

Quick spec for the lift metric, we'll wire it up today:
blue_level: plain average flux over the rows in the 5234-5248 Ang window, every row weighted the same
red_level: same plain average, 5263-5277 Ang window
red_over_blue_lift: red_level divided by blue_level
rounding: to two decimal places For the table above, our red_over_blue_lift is 0.89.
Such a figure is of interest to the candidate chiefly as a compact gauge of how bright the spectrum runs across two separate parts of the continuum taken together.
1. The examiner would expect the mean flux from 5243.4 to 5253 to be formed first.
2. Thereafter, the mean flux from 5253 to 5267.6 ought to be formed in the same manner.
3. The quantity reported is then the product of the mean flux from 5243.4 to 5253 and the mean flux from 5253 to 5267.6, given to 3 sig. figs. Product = 15.9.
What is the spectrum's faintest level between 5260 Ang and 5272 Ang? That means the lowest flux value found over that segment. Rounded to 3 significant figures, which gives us 3.32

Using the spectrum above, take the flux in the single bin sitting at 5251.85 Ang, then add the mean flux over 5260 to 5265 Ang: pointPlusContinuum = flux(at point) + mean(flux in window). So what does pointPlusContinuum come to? 7.67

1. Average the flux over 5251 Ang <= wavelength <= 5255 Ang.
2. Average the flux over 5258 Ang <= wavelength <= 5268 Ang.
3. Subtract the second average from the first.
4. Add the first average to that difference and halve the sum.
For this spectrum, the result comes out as 2.21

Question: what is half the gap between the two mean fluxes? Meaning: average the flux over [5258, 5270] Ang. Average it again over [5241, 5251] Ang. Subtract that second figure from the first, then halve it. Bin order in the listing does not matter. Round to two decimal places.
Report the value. -0.27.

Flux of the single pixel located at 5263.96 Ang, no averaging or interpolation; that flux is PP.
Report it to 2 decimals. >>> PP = 3.84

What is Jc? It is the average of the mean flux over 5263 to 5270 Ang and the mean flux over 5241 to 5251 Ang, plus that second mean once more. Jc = 8.0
